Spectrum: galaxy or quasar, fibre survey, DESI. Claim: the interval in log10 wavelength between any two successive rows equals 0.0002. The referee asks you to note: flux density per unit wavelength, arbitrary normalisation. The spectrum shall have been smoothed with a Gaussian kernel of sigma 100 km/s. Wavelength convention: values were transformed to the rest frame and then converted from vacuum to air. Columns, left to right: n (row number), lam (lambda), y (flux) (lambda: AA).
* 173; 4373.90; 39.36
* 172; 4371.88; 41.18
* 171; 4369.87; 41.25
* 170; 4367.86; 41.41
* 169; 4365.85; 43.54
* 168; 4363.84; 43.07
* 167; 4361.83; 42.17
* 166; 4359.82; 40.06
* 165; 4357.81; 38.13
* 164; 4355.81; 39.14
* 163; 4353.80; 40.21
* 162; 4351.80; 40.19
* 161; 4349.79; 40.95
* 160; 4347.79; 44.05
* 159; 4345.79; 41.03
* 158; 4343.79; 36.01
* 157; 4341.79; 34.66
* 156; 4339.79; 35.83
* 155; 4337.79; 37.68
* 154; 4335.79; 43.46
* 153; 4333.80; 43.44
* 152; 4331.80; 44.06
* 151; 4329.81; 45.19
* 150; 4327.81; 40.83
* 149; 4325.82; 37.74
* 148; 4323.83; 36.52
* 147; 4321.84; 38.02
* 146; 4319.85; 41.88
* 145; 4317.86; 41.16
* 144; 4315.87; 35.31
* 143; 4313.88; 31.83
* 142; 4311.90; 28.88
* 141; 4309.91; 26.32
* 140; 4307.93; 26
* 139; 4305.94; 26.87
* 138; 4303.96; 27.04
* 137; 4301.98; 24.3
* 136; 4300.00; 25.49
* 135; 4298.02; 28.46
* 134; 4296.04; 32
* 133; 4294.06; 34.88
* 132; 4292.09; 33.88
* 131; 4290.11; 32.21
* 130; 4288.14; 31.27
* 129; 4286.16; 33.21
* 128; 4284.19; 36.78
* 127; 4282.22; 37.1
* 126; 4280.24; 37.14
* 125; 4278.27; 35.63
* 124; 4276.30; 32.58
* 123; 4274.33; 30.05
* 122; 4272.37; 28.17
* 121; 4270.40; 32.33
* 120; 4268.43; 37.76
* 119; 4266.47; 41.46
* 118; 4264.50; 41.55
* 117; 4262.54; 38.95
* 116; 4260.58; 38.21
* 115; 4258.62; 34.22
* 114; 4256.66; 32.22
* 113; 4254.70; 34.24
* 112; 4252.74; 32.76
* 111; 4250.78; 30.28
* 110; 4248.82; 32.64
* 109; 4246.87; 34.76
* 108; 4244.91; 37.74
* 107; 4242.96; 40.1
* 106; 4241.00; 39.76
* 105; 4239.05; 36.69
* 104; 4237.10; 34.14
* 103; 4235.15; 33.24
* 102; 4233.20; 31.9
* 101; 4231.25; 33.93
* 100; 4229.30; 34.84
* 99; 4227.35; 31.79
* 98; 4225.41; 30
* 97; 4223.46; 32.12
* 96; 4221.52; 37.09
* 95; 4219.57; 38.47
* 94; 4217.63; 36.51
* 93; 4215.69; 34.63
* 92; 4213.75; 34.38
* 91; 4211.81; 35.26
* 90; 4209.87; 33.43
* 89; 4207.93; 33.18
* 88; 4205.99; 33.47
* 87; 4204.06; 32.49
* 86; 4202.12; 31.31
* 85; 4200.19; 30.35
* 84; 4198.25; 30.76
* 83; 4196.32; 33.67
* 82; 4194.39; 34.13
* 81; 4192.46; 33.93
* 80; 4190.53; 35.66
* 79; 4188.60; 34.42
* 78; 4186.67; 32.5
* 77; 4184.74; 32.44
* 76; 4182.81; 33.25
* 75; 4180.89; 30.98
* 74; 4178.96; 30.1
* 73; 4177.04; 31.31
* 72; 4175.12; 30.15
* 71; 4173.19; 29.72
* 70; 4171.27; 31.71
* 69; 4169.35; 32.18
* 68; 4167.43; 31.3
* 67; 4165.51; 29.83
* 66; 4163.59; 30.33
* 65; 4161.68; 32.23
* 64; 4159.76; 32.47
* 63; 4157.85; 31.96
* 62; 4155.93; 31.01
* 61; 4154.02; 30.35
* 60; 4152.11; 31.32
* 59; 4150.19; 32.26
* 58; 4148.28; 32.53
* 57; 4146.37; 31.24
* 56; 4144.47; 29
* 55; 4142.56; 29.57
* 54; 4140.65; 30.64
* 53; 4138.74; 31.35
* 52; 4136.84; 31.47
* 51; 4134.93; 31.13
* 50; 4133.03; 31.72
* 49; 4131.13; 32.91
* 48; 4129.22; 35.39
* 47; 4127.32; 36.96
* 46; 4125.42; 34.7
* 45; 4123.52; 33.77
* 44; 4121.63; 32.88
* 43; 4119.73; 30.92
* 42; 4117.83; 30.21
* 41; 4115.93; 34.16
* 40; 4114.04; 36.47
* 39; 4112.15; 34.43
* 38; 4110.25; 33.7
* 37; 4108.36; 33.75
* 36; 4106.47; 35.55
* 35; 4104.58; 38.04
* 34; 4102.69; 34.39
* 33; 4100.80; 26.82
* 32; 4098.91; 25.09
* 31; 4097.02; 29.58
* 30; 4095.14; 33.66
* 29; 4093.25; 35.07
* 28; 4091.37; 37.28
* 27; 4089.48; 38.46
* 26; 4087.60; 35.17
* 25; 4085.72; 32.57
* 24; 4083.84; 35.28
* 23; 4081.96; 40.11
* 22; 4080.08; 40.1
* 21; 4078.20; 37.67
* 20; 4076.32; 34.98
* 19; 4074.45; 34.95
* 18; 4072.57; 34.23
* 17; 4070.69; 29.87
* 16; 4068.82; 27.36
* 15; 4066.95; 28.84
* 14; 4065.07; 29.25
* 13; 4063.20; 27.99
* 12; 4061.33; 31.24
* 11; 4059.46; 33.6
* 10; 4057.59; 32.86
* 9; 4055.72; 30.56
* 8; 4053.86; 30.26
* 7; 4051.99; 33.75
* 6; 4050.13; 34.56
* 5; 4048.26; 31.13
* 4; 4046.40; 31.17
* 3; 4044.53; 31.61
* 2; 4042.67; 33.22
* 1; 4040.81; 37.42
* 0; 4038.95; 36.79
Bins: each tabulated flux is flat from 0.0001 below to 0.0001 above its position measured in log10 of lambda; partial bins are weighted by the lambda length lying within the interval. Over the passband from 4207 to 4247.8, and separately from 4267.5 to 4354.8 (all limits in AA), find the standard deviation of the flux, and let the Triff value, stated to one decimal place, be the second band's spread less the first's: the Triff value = 3.0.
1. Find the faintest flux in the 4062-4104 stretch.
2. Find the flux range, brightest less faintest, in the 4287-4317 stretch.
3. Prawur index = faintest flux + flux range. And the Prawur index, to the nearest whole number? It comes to 36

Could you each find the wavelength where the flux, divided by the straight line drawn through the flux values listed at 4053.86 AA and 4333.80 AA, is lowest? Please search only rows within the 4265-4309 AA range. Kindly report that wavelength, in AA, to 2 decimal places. 4301.98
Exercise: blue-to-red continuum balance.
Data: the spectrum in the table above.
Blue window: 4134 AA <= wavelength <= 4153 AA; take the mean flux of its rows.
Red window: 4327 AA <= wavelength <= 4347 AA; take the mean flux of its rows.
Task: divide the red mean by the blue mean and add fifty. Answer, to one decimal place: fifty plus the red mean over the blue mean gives 51.3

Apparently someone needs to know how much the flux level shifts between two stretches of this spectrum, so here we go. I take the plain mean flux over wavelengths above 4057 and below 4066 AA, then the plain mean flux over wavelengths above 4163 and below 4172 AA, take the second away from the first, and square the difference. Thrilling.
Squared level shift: 0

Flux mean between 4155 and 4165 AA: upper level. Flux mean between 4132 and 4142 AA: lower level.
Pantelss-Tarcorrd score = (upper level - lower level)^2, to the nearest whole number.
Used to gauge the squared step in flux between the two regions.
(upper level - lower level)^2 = 0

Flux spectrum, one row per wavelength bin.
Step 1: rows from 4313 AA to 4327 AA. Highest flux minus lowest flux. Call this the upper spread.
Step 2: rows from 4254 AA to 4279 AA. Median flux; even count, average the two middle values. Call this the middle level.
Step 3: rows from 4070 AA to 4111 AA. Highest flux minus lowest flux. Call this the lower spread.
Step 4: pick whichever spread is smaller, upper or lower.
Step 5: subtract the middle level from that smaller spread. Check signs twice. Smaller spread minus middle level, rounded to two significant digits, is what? -24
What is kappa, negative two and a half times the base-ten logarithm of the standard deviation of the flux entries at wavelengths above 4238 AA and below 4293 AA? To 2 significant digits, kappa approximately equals -1.4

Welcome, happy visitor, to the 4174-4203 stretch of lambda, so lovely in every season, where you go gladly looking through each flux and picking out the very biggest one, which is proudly 35.66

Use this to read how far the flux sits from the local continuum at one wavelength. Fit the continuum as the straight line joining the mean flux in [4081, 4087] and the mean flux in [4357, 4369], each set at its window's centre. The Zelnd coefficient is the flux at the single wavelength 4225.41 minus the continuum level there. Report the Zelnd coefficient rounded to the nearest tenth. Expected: -8.7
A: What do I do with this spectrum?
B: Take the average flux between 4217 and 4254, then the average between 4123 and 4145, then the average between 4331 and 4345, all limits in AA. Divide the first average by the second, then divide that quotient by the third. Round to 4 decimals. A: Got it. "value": 0.0272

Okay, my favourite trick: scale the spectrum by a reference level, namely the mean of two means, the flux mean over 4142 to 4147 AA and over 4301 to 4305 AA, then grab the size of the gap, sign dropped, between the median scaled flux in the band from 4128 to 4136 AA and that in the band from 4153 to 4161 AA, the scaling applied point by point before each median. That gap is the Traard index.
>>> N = 0.03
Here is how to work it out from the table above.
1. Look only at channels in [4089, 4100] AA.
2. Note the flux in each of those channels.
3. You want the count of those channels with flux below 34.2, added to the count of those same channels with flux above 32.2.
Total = 7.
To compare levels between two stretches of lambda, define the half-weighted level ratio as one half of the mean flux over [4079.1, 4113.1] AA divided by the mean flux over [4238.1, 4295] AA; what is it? 0.490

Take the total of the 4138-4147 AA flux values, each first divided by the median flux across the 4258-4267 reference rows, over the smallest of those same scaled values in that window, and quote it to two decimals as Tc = 5.23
